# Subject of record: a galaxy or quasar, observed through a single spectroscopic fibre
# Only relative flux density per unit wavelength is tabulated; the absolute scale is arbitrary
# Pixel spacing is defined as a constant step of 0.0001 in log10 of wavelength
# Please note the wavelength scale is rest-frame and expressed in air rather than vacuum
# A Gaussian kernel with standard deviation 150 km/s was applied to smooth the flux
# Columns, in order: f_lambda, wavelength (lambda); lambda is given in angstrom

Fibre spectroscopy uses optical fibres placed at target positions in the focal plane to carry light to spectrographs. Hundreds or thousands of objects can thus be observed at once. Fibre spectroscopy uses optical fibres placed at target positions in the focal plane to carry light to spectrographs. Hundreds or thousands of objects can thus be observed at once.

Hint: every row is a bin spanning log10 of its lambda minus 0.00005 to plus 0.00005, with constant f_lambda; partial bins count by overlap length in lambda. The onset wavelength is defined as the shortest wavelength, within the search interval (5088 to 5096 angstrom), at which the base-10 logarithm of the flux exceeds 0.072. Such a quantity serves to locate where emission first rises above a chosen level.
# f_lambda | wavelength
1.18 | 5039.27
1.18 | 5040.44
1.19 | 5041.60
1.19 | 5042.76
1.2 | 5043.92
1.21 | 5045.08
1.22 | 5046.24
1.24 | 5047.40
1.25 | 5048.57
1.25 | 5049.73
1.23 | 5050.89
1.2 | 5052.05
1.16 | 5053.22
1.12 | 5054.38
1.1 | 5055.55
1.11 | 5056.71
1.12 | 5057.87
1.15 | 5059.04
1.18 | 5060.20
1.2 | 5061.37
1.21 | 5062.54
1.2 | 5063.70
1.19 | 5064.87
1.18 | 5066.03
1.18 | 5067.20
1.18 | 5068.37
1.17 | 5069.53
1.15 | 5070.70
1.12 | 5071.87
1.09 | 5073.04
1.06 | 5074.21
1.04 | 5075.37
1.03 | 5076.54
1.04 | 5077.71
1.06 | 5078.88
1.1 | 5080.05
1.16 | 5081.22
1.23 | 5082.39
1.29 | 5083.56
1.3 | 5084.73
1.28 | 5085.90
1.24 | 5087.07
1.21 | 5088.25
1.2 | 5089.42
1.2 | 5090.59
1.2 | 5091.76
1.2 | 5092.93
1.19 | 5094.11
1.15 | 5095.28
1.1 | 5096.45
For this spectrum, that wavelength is 5088.25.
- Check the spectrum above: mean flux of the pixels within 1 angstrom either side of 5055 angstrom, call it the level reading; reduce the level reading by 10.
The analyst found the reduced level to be -8.89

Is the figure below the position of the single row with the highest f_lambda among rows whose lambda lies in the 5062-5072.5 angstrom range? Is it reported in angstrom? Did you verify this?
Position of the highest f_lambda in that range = 5062.54 angstrom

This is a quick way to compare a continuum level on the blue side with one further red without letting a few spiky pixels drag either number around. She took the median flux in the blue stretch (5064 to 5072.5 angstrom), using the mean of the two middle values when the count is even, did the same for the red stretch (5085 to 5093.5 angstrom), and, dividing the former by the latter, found 0.98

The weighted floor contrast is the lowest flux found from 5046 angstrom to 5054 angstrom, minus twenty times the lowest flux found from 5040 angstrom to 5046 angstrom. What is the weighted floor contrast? -22.4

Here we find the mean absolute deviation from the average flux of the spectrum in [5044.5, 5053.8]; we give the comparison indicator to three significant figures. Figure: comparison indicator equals 0.0225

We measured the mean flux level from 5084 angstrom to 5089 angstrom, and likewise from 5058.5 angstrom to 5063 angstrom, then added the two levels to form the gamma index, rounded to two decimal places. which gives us 2.44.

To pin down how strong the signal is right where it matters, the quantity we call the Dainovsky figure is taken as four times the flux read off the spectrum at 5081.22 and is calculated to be 4.64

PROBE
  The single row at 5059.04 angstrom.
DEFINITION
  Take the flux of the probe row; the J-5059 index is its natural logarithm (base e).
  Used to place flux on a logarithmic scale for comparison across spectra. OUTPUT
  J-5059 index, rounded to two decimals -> 0.14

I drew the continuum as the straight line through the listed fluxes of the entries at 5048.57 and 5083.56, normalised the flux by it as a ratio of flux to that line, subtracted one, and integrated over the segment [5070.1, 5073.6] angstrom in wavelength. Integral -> -0.43 angstrom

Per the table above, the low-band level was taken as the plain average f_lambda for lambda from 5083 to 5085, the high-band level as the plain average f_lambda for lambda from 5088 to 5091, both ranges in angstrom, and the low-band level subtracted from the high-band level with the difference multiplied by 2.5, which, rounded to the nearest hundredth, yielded -0.23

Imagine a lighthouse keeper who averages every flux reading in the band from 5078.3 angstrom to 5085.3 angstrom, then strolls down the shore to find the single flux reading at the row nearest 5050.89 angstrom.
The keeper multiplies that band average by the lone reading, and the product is 1.46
